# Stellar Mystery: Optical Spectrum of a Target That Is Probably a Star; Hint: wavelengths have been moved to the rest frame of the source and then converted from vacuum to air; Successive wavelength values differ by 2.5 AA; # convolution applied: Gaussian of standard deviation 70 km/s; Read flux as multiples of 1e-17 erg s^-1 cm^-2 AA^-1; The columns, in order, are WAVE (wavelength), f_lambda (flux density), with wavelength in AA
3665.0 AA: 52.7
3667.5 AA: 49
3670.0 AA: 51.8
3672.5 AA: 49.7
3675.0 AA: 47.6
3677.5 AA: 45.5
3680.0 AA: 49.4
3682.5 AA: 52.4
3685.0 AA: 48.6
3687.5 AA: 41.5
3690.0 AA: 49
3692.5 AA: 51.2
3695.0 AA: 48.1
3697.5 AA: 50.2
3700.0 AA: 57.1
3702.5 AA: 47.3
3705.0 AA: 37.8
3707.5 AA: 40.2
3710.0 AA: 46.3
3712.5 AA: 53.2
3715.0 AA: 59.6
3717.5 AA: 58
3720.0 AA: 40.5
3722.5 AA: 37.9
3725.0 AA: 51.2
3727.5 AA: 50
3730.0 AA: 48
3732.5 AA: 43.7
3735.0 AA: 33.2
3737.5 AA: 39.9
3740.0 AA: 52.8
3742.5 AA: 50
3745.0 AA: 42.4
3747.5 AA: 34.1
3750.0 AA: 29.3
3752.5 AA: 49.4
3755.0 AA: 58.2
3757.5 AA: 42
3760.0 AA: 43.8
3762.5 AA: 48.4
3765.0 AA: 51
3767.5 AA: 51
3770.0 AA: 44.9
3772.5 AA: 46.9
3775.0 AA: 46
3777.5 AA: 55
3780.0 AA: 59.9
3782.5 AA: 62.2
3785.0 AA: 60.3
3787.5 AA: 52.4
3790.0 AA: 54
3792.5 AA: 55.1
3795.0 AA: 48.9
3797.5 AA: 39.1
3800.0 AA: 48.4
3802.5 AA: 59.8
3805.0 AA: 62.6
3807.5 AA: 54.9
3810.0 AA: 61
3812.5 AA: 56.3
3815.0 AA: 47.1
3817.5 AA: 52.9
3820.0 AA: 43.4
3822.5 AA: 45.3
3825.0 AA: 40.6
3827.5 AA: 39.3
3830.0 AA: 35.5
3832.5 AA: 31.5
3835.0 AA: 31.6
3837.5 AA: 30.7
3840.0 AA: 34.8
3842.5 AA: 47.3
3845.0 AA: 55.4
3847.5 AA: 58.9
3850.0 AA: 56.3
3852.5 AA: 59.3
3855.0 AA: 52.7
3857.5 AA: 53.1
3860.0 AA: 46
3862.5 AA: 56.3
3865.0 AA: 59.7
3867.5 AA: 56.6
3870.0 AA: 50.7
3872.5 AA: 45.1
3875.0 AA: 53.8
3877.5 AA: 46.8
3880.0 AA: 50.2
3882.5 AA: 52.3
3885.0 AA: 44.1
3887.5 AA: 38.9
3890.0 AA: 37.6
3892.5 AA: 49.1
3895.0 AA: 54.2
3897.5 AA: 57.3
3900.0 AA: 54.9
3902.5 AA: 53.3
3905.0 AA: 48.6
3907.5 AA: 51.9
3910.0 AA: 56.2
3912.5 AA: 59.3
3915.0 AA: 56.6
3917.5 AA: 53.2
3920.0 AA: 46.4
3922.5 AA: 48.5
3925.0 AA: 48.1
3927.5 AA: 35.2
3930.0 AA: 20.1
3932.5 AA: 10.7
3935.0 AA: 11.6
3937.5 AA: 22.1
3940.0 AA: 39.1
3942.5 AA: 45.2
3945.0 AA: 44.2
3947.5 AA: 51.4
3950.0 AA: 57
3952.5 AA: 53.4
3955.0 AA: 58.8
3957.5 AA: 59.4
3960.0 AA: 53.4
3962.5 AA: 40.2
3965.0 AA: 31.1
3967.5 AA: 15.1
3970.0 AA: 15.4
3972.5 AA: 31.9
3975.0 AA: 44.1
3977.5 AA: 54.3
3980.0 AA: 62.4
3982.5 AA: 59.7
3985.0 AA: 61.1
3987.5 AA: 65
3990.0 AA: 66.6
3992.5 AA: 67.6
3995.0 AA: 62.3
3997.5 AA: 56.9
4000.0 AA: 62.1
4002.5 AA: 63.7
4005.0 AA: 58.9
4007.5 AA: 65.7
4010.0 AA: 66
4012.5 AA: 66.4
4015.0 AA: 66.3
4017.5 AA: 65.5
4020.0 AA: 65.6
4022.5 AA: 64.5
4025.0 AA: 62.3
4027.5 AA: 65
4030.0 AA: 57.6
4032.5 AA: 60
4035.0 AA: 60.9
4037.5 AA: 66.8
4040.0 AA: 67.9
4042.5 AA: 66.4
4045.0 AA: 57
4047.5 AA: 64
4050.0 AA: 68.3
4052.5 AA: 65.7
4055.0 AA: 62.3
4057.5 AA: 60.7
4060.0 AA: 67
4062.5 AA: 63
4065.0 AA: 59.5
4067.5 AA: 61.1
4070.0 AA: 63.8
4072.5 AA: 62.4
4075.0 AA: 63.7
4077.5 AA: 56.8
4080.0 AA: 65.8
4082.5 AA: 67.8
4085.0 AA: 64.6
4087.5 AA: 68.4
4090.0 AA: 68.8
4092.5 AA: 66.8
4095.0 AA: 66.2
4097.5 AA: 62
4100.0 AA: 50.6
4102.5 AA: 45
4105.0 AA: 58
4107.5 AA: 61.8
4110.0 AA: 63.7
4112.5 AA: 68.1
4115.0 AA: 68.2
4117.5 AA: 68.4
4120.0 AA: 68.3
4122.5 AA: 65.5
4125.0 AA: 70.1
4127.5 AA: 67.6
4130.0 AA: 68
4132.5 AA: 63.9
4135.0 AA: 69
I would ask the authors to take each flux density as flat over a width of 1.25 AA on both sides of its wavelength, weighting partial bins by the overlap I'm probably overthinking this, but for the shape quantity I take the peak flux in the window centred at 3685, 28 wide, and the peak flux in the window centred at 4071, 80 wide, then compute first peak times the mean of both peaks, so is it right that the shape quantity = 3175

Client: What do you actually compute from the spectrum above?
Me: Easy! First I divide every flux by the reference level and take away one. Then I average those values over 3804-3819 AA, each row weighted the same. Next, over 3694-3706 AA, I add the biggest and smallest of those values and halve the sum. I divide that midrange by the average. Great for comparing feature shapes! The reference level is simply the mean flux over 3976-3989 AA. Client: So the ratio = 3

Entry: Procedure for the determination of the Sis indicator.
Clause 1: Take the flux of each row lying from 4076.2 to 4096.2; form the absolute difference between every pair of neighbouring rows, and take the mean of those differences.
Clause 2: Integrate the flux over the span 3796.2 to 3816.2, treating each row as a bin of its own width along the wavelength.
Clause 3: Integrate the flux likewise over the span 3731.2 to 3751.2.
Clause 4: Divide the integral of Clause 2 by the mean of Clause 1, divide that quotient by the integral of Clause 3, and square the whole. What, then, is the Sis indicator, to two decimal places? 0.19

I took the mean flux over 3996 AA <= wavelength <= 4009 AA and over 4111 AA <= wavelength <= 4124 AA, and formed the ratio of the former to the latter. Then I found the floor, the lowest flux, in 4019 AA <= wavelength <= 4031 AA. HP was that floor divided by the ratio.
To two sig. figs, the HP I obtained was 63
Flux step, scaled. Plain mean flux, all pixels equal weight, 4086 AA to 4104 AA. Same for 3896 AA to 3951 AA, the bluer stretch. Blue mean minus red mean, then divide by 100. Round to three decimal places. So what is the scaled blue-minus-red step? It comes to -0.170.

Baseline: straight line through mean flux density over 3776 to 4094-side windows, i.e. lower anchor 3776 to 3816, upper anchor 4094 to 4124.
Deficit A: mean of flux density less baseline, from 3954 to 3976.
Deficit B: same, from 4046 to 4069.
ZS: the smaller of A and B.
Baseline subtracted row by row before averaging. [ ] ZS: -20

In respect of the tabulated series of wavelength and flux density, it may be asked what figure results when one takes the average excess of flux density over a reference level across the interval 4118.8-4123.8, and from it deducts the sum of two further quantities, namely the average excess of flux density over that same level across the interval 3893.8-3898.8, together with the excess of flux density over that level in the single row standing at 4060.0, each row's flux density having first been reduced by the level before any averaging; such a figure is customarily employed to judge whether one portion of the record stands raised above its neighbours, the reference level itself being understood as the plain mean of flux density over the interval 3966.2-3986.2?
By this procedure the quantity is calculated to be -13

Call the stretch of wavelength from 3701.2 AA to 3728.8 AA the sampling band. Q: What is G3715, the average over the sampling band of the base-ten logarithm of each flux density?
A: 1.67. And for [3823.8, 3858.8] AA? 1.64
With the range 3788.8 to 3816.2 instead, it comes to 1.72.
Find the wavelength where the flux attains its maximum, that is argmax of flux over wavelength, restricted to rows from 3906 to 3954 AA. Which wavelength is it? 3912.5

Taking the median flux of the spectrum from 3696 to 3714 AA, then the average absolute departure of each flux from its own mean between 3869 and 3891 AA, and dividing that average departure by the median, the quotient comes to 0.10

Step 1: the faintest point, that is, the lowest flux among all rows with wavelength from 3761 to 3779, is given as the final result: 44.9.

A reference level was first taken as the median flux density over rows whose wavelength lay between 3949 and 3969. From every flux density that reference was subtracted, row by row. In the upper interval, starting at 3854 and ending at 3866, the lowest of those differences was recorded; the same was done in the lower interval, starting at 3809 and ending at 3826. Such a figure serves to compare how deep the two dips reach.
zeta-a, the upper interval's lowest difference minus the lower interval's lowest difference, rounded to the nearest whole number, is 5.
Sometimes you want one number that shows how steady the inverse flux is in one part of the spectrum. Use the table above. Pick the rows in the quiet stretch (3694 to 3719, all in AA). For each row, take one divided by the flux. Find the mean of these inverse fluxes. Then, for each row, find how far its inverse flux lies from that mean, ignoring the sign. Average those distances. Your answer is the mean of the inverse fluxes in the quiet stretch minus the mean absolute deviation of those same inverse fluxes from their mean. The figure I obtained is 0.0181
